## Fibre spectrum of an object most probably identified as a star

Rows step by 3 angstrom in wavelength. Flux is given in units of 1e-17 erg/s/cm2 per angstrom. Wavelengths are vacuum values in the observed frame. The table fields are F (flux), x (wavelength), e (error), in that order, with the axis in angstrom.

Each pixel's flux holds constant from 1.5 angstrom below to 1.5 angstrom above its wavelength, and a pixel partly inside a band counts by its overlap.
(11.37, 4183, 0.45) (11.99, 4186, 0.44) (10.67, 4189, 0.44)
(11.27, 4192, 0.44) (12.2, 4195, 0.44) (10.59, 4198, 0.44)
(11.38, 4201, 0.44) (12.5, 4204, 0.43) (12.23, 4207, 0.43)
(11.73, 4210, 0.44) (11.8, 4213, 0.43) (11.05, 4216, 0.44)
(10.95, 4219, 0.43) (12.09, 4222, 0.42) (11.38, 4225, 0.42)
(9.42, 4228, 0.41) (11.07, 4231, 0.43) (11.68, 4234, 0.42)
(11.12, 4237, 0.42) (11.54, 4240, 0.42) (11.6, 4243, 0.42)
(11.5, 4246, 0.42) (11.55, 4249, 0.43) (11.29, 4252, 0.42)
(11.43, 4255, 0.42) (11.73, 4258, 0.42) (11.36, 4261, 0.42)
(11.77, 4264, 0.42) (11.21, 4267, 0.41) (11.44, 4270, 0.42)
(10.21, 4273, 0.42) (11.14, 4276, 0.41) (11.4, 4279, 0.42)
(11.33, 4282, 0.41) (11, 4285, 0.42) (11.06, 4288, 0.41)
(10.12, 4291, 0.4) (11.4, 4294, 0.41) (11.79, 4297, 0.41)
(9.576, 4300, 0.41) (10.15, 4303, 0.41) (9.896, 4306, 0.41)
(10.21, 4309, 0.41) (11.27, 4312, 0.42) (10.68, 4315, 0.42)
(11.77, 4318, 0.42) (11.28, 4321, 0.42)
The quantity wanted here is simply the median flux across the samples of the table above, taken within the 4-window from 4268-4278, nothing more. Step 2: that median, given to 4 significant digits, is 11.14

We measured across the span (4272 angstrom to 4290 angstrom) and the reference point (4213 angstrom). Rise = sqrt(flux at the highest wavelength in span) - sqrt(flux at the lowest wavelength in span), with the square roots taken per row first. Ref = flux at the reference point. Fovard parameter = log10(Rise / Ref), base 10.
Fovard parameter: -1.96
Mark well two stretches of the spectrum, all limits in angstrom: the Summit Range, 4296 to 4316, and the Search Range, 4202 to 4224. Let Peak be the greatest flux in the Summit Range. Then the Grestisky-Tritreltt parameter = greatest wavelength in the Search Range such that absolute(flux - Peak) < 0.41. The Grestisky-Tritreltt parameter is 4222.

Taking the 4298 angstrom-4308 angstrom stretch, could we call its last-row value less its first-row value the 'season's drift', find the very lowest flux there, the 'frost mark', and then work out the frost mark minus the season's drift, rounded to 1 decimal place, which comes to 9.3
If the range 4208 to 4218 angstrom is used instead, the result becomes 11.7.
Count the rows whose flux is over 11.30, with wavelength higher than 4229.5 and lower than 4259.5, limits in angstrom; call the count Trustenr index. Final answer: 7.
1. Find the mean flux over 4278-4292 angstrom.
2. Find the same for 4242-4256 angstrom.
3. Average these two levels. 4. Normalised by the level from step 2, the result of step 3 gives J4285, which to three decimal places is 0.979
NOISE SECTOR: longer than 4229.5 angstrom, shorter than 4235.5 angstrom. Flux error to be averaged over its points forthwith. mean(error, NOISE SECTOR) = 0.425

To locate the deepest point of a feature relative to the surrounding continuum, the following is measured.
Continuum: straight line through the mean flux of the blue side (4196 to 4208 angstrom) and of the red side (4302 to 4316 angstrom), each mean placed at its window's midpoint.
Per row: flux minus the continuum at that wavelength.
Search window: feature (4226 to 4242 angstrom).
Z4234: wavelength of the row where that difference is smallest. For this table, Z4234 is 4228 angstrom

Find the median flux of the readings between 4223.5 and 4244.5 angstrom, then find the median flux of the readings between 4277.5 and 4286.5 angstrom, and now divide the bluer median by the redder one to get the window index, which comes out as 1.00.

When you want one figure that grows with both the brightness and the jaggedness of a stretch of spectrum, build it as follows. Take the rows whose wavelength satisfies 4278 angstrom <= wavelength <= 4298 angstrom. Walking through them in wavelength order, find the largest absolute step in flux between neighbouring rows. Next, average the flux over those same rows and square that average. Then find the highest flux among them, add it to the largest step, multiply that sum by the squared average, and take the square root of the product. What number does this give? 40.3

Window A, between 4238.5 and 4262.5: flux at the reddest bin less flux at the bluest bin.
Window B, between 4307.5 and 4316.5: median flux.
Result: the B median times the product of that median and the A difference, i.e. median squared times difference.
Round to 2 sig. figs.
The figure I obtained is -21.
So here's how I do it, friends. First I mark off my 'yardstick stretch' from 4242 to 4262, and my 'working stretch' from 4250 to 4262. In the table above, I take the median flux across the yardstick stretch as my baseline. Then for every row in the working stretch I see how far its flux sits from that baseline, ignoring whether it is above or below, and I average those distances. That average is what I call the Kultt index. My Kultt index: 0.16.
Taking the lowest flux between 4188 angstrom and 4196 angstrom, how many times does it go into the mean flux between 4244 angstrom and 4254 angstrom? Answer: 1.07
